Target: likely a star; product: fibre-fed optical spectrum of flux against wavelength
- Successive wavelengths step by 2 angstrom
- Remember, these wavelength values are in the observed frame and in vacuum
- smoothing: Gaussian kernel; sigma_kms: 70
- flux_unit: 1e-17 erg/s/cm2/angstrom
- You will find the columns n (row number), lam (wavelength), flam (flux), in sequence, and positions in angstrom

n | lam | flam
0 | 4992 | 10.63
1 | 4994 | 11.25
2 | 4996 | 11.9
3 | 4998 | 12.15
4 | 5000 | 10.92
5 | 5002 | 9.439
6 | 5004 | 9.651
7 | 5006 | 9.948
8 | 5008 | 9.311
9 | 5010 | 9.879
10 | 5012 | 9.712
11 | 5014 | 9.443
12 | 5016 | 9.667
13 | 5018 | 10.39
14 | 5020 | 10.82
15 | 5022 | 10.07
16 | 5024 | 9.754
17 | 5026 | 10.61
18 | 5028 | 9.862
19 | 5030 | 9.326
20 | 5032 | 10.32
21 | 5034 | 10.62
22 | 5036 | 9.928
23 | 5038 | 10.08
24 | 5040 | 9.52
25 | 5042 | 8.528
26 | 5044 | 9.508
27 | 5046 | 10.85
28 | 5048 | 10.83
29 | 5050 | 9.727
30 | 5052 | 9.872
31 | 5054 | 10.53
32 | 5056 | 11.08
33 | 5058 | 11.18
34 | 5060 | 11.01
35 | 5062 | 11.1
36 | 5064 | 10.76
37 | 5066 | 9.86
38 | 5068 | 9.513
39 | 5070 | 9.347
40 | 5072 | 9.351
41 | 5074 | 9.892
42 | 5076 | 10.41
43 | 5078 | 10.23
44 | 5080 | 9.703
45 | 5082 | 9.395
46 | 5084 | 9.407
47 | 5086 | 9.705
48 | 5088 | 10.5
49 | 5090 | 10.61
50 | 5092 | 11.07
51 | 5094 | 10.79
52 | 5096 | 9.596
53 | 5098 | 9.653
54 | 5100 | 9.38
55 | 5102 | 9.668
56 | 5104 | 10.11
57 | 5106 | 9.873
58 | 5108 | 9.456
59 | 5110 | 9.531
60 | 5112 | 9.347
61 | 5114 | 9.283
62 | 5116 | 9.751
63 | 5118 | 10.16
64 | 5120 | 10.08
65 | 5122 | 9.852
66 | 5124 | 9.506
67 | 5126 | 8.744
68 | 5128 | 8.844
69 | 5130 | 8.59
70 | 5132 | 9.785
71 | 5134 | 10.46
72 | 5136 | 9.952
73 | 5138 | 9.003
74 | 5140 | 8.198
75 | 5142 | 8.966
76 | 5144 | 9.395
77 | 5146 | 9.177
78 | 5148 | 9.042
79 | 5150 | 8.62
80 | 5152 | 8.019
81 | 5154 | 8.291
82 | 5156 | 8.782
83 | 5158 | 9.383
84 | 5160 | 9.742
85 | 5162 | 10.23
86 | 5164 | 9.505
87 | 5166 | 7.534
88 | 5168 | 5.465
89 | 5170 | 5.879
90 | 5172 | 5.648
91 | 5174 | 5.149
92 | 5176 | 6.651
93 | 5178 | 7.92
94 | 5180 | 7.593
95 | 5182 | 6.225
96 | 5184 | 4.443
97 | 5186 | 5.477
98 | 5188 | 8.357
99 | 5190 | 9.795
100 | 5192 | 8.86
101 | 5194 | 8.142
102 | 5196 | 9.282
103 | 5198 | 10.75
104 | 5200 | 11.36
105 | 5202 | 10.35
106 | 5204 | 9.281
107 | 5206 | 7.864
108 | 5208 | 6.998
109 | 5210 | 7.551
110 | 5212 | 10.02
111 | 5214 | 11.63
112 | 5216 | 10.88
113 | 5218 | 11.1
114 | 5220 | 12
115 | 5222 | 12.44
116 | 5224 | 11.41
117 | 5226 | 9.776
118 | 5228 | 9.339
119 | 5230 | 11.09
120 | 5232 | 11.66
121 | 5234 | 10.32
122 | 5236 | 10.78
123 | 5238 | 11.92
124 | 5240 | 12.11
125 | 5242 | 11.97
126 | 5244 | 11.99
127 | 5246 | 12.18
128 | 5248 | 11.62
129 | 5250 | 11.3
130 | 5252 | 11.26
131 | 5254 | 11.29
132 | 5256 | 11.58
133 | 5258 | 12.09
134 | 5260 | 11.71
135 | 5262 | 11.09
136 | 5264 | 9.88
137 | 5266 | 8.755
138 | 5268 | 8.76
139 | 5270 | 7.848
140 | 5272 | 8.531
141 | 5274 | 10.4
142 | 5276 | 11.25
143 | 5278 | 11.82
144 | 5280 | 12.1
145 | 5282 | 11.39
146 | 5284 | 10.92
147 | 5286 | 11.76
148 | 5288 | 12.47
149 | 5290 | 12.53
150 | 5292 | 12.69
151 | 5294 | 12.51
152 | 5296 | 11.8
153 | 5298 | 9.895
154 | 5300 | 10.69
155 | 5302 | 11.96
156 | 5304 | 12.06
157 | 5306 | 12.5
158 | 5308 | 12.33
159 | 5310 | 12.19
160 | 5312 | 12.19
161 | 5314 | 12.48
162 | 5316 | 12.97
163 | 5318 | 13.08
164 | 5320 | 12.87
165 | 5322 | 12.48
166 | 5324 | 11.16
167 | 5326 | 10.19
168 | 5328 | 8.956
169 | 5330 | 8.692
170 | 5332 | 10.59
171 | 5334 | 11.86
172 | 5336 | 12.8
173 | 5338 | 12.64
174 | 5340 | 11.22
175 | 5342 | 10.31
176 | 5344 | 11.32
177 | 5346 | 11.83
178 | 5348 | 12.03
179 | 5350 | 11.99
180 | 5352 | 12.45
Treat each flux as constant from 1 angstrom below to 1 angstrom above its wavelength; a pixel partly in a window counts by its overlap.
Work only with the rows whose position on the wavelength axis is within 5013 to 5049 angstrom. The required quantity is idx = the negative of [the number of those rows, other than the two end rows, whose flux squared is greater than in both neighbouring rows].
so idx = -5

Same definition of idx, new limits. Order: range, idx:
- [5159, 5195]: -4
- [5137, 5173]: -3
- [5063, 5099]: -2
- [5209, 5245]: -4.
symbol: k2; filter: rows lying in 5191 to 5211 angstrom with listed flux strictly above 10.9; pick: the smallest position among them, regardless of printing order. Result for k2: 5200 angstrom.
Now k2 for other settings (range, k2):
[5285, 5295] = 5286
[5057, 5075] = 5058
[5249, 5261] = 5250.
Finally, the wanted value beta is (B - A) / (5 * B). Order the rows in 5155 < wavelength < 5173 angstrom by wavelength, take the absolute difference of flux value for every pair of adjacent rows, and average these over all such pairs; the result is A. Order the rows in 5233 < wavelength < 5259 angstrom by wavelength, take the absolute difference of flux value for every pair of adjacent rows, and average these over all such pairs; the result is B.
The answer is -0.33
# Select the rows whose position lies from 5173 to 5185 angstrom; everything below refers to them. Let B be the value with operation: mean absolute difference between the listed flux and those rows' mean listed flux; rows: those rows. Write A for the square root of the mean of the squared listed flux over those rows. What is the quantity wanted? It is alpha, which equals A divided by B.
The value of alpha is 6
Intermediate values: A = 6.5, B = 1.06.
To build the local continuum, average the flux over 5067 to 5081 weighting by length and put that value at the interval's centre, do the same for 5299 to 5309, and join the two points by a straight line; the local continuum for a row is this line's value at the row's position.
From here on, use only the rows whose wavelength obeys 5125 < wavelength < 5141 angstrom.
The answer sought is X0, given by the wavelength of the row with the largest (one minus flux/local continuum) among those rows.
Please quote 5140 angstrom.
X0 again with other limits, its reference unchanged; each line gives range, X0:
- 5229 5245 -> 5234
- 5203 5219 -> 5208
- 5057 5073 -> 5072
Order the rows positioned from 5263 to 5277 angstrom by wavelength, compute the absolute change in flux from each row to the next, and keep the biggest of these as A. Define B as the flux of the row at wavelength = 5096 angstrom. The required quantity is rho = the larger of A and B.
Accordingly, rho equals 9.6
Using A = 1.9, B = 9.596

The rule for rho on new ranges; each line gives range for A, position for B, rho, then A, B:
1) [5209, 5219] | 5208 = 7.0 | 2.5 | 6.998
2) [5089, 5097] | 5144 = 9.4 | 1.2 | 9.395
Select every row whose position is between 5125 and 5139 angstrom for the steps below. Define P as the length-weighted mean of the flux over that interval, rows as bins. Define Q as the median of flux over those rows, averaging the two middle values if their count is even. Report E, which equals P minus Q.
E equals 0.337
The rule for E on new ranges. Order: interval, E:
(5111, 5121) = -0.027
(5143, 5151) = -0.051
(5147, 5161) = 0.058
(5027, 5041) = 0.023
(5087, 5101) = -0.272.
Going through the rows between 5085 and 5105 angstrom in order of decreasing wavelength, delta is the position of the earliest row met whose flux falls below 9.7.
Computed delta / 5102 angstrom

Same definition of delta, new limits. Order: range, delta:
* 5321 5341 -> 5330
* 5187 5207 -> 5206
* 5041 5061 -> 5044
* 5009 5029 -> 5016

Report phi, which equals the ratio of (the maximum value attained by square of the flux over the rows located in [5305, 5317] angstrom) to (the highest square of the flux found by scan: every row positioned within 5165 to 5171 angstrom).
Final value 3.0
